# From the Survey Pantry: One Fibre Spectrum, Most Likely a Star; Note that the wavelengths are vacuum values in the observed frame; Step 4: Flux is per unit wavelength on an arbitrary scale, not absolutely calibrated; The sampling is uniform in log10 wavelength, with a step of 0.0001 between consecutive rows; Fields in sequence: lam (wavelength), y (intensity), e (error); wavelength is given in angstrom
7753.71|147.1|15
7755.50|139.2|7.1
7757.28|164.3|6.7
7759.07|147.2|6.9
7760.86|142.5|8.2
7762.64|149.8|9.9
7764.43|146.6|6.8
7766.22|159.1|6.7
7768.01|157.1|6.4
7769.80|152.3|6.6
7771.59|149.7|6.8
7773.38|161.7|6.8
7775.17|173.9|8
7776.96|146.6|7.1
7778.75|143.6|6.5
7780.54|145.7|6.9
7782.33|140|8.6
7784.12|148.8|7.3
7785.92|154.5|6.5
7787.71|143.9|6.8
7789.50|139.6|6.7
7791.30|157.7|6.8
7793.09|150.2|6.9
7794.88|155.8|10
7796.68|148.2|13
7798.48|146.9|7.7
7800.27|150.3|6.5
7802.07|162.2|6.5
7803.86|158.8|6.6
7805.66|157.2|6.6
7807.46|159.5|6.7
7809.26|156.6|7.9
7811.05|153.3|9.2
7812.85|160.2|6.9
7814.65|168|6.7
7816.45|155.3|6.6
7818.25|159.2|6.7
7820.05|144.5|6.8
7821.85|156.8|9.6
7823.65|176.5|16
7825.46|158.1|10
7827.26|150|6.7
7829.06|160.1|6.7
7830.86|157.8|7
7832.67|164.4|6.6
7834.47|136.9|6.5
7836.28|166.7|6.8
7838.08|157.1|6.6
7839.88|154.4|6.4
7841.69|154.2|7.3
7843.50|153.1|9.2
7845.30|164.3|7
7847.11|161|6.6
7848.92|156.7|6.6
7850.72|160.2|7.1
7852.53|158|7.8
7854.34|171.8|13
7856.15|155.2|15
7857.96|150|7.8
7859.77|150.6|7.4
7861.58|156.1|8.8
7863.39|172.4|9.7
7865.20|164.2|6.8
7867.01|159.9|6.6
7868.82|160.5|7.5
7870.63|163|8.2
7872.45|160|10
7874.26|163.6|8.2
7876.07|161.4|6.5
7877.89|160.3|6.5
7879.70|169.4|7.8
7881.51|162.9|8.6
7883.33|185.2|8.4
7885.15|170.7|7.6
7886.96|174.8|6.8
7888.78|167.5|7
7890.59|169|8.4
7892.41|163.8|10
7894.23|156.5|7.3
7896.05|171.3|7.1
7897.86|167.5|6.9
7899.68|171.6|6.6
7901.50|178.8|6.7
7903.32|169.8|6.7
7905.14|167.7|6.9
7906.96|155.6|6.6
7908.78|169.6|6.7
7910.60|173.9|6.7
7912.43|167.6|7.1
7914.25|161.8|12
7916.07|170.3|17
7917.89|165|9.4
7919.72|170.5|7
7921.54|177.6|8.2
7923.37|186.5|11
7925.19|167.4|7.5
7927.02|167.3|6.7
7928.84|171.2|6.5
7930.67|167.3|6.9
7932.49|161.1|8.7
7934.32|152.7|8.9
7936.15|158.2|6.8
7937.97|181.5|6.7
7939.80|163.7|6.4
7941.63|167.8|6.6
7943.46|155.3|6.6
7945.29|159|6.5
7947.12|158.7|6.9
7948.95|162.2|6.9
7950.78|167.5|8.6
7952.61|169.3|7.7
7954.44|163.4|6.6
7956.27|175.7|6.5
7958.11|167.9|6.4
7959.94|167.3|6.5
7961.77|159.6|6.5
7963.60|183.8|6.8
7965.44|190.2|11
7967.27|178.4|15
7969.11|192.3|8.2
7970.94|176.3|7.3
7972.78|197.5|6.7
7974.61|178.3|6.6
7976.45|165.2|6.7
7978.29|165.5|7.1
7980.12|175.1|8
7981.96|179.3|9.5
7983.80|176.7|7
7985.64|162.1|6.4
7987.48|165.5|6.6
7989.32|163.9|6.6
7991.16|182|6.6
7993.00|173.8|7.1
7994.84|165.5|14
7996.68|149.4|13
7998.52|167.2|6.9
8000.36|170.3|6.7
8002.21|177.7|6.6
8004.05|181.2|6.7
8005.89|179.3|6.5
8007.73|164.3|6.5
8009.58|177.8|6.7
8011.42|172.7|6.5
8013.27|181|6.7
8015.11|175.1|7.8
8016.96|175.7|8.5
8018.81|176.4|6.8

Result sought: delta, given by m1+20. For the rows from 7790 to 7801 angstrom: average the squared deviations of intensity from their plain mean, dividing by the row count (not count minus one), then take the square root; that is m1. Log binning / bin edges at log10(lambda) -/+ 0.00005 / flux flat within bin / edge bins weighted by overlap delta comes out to 24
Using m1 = 4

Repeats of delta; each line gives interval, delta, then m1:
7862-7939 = 27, 7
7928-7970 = 31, 11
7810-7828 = 29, 9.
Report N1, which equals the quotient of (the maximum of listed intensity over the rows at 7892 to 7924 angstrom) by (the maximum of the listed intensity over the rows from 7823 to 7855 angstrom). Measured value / 1.06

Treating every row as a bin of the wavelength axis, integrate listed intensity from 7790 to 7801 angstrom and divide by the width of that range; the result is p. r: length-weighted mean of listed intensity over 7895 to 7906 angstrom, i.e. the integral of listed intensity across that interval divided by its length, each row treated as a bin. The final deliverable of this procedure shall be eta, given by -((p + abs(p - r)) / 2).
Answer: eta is -86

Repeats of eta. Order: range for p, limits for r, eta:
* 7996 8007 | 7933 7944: -90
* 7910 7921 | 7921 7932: -86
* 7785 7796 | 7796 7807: -77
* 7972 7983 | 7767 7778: -98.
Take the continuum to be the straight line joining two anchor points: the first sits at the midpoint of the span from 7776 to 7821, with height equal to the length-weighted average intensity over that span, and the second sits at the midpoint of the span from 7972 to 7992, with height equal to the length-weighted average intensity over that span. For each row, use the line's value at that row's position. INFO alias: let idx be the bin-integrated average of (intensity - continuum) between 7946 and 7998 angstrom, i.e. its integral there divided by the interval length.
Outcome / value -0.6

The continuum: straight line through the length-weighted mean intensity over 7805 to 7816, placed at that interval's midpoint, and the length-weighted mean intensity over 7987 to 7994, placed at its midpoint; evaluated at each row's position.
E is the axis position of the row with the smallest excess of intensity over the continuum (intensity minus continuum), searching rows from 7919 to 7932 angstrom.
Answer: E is 7930.67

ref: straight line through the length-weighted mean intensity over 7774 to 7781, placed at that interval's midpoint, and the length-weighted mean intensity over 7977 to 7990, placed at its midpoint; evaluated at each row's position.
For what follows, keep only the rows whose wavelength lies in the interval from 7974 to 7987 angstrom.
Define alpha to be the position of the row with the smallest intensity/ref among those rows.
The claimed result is 7985.64 angstrom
